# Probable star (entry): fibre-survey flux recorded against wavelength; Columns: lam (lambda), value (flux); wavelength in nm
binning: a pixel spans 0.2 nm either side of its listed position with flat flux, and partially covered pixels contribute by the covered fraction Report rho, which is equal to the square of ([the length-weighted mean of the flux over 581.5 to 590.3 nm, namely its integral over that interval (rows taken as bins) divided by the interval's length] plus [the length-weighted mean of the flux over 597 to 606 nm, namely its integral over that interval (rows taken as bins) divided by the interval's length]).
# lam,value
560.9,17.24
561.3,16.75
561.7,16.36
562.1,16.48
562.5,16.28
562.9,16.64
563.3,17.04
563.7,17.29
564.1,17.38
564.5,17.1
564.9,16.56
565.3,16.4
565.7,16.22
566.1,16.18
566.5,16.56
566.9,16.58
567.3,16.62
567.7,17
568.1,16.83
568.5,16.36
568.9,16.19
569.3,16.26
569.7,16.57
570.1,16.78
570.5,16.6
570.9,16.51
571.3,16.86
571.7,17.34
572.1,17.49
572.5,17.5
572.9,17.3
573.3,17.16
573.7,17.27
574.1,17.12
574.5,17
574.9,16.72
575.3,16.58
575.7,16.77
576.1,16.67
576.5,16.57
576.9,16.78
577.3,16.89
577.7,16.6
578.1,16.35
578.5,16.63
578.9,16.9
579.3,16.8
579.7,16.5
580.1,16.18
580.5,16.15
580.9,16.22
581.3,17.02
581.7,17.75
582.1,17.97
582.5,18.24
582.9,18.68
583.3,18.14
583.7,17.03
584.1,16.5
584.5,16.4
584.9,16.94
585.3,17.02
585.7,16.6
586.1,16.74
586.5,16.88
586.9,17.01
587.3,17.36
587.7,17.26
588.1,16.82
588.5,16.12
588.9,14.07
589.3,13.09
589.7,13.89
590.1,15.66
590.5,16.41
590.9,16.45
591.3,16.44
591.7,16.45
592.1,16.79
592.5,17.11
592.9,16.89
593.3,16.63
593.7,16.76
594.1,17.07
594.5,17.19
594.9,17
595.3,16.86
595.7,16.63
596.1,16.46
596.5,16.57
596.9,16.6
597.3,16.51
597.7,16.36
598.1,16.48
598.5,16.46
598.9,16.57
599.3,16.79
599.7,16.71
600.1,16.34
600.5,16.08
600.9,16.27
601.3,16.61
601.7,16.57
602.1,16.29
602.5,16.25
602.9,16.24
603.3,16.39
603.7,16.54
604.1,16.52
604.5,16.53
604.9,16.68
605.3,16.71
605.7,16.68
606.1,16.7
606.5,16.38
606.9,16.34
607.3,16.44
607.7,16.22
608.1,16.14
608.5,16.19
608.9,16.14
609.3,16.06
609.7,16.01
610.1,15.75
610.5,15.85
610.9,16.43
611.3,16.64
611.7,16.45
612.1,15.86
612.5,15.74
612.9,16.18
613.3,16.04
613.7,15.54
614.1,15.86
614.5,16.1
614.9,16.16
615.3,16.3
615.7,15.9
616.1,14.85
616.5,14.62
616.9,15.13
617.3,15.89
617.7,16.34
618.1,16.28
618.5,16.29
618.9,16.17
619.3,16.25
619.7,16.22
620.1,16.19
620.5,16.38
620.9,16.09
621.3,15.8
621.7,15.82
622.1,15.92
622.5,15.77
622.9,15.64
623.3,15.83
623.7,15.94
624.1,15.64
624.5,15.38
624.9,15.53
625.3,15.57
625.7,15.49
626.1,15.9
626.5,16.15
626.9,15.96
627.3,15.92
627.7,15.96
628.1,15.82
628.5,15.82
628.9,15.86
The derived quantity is 1098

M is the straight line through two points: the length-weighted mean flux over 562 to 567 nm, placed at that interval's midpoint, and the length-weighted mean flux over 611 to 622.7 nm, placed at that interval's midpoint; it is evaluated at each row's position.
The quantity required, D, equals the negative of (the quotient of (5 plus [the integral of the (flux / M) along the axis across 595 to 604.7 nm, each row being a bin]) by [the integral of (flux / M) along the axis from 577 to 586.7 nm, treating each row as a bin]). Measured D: -1.49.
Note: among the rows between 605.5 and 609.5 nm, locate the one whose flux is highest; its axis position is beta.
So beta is 606.1 nm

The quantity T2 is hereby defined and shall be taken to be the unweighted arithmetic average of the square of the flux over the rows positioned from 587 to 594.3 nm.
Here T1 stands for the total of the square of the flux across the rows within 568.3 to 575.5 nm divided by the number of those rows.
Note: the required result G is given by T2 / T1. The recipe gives 0.92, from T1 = 285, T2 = 263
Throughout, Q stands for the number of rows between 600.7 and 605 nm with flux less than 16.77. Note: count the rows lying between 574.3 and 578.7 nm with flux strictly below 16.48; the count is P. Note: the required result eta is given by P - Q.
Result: -10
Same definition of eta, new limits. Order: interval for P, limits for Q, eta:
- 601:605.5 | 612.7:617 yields -7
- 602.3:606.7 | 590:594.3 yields -3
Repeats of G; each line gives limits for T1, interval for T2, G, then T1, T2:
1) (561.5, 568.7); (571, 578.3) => 1.03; 278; 287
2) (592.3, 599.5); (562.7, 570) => 0.99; 280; 278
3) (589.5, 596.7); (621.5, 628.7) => 0.91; 273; 249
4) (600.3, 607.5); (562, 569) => 1.02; 271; 277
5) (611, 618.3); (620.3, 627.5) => 0.99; 253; 250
